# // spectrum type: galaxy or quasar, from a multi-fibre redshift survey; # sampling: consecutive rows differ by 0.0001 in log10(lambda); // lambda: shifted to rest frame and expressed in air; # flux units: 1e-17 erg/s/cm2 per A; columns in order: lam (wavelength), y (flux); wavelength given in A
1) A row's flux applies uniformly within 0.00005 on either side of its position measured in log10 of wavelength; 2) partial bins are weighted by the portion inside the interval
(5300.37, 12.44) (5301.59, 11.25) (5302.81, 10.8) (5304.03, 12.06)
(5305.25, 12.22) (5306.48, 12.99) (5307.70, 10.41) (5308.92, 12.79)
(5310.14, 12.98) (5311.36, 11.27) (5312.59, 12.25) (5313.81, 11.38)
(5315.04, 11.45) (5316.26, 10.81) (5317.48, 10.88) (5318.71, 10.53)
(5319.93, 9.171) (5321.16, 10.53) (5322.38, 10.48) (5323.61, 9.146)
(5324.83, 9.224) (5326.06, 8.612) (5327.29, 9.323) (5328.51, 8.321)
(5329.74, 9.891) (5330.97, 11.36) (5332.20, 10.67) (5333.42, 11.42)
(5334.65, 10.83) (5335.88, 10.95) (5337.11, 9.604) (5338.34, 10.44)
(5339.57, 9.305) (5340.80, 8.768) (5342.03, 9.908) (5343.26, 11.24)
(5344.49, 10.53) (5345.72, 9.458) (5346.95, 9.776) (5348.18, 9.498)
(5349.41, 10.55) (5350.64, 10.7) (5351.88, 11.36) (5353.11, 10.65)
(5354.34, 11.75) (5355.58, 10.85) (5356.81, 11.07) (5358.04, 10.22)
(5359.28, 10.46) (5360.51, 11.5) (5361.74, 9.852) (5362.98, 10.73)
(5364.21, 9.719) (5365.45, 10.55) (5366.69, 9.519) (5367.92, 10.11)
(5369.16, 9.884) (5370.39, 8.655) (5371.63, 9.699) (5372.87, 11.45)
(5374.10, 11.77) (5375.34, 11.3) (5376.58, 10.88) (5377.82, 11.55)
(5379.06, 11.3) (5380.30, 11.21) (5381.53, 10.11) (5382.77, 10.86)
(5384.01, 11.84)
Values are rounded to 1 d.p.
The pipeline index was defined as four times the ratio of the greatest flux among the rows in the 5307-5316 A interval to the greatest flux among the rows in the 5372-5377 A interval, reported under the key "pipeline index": 4.4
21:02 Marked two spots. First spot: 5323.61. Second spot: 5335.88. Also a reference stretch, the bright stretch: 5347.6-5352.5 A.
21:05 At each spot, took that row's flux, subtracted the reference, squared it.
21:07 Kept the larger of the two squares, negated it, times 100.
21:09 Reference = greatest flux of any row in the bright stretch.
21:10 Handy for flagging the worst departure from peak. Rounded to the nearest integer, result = -490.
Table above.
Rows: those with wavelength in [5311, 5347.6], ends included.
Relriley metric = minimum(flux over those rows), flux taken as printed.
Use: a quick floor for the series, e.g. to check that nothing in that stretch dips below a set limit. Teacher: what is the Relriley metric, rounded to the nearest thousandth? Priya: 8.321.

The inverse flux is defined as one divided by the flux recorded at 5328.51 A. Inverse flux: 0.120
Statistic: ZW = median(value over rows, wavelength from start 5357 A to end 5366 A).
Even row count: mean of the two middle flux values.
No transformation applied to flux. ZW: 10.5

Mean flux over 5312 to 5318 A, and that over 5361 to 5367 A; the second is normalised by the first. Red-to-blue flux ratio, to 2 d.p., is 0.89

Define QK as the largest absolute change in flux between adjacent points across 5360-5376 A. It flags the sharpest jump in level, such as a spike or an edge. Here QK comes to 1.8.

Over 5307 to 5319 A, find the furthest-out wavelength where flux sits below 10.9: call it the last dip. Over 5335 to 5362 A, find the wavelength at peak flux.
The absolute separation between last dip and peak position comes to 35.6 A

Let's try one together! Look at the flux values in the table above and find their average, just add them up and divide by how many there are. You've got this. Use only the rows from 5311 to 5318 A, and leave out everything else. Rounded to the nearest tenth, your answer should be 11.3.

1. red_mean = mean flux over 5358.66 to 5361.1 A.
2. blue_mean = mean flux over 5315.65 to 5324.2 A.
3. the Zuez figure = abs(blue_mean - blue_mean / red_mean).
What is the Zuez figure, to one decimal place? 9.3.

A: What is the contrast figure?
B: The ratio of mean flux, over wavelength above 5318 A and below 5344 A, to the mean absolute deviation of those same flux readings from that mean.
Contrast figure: 12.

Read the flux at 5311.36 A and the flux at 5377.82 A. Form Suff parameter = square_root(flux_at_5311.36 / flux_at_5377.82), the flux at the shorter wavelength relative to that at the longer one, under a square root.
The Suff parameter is 0.988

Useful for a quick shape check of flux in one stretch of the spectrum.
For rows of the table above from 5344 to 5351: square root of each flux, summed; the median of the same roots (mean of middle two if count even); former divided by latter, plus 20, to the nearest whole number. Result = 26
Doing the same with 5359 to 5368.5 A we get 28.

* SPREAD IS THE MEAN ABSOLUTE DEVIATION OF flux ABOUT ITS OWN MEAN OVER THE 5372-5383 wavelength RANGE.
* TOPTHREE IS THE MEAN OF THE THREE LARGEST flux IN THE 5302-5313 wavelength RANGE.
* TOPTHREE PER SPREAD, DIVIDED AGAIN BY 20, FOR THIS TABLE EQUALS 1.8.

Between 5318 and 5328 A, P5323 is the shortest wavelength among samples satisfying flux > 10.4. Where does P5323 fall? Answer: 5318.71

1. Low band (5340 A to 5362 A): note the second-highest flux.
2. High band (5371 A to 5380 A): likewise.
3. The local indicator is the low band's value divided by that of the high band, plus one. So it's 2.00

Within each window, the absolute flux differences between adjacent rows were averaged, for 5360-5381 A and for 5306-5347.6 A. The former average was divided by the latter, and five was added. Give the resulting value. 5.86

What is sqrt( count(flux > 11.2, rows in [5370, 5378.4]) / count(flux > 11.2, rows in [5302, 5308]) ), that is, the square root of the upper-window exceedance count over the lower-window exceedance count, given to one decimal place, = 1.2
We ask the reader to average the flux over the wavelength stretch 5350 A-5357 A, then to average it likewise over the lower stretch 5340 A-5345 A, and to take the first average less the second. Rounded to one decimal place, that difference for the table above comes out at 1.0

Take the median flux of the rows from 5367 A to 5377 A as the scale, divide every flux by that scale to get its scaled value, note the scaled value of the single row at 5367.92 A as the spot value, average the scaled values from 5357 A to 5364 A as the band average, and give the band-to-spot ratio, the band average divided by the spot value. 1.04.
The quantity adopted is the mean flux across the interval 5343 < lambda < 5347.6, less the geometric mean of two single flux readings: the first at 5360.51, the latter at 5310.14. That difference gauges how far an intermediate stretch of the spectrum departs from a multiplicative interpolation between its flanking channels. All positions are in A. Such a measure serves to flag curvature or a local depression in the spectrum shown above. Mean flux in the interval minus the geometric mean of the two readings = -2.0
